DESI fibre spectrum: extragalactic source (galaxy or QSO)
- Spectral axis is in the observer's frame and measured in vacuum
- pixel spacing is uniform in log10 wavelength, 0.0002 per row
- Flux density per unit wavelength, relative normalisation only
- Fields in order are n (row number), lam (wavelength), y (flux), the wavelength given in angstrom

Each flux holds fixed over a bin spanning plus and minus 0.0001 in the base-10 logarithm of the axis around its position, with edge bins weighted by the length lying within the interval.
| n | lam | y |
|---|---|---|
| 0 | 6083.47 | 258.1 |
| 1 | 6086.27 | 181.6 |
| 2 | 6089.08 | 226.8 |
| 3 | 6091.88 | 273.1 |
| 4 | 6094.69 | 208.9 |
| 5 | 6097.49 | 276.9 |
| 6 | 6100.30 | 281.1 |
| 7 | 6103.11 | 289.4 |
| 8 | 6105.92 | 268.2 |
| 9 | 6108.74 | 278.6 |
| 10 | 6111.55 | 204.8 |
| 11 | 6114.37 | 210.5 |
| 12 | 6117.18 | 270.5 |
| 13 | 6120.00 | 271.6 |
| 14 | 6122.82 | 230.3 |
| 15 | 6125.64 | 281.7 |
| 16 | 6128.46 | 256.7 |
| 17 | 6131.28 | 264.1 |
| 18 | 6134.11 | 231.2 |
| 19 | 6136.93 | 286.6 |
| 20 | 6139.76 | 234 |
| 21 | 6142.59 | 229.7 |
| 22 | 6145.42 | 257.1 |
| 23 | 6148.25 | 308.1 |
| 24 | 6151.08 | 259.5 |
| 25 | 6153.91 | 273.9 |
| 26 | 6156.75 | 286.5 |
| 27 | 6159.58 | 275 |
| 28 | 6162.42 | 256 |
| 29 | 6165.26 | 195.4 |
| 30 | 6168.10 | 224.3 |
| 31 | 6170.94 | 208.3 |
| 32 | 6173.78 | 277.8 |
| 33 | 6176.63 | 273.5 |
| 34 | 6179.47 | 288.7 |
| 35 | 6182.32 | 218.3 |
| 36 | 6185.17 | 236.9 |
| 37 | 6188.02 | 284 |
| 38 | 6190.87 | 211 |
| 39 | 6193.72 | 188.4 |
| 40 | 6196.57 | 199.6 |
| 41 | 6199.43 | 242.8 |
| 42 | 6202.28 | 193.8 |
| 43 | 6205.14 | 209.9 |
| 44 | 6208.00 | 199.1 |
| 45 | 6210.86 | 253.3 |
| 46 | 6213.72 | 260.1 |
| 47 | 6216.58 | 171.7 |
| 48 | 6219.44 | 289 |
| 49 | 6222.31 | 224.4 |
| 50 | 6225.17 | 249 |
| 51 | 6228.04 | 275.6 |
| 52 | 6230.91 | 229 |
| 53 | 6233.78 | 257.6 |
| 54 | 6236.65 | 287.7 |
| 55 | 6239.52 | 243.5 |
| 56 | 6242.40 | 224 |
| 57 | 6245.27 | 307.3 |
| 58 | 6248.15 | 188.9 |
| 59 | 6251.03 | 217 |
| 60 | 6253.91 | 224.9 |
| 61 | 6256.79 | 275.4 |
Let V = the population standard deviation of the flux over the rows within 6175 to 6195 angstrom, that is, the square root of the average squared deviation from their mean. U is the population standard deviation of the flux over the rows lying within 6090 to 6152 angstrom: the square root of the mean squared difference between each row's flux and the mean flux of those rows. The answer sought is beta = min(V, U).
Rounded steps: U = 28.0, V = 37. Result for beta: 28.0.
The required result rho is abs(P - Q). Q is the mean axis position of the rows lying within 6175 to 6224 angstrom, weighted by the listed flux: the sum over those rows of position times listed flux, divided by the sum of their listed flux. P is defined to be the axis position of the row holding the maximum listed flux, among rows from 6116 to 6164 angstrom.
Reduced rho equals 50.7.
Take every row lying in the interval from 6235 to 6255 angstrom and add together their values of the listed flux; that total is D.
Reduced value 1693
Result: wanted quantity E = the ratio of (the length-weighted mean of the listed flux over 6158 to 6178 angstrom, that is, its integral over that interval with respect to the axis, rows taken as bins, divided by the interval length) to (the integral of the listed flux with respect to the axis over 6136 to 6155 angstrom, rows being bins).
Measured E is 0.049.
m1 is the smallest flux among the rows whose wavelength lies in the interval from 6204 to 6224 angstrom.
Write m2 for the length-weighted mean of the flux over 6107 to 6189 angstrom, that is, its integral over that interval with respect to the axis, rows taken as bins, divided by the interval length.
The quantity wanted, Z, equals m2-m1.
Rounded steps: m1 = 171.7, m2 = 254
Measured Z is 82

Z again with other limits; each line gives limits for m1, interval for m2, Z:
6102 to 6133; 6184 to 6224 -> 21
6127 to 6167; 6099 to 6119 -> 62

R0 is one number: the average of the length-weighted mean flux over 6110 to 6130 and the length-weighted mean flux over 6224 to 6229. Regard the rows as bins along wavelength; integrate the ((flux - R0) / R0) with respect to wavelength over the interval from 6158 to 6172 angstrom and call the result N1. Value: -1.17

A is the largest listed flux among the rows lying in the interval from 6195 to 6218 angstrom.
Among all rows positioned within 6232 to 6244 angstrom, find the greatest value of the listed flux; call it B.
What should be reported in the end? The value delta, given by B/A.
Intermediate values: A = 260.1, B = 287.7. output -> 1.11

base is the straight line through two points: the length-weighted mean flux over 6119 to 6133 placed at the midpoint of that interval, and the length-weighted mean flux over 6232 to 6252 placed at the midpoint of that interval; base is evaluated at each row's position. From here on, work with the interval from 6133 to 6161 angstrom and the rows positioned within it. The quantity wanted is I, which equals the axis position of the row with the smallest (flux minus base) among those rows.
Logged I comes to 6142.59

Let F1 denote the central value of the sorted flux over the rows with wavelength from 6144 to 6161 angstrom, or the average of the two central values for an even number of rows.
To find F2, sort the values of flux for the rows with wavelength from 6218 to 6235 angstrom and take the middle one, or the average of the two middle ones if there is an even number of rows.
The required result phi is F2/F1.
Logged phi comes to 0.92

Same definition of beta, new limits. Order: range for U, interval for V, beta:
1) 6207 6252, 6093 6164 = 27.1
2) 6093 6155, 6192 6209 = 17.9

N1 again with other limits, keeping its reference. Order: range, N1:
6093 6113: 0.32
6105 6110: 0.38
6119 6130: 0.23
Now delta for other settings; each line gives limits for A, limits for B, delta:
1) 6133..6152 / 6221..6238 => 0.93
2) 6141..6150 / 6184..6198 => 0.92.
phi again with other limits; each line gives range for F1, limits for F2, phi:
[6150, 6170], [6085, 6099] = 0.87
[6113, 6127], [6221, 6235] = 0.92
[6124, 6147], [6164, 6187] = 0.90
